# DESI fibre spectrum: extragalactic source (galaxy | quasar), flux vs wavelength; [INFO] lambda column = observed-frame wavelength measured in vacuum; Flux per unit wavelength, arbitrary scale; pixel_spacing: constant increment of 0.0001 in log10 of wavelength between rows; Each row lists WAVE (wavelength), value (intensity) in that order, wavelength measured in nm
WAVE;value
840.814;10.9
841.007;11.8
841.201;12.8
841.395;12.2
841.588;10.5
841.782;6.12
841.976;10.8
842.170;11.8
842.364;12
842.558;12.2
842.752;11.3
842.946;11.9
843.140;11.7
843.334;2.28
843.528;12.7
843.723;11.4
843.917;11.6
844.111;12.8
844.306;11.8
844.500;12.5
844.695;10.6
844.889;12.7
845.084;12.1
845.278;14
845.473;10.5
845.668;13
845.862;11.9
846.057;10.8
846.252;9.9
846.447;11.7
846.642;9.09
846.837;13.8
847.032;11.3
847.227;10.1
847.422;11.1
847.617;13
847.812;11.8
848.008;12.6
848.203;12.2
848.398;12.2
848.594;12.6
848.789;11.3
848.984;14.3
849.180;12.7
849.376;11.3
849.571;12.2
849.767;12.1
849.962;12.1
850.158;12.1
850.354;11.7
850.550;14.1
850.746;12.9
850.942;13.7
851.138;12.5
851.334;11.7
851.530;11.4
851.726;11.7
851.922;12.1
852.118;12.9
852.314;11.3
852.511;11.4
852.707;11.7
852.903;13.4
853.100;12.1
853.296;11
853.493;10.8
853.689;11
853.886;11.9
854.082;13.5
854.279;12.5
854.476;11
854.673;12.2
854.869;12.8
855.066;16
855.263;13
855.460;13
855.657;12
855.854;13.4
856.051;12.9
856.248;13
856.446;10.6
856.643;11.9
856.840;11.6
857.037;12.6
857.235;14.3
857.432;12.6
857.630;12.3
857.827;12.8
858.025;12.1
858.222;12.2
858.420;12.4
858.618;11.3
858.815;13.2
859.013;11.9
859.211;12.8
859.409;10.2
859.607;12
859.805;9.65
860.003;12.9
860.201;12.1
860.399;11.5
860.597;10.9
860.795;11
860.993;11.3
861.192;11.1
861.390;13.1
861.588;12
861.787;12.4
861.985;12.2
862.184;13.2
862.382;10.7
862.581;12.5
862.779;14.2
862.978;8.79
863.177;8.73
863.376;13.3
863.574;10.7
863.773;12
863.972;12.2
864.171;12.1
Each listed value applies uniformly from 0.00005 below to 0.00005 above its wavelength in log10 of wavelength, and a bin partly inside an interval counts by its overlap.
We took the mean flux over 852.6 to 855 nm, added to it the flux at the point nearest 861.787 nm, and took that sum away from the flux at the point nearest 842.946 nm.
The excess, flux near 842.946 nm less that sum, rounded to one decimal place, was -12.5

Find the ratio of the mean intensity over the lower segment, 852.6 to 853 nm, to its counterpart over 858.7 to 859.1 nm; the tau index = 1.00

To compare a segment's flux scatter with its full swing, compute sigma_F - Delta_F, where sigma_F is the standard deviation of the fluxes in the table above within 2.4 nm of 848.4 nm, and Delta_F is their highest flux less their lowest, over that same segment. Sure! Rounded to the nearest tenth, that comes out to -4.0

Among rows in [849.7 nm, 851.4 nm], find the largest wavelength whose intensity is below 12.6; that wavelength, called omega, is 851.334 nm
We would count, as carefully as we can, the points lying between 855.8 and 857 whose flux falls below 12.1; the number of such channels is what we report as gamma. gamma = 3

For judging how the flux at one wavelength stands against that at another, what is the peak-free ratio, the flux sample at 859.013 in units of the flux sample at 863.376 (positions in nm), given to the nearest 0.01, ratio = 0.89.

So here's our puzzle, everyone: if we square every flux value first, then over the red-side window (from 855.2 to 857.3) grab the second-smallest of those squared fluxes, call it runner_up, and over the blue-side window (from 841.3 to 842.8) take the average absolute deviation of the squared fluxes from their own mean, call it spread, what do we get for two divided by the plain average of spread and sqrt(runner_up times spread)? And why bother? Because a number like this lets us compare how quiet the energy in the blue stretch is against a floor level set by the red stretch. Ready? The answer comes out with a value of 0.048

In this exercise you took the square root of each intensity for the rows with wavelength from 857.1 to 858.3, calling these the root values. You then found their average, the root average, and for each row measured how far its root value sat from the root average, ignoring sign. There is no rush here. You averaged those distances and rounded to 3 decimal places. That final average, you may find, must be 0.077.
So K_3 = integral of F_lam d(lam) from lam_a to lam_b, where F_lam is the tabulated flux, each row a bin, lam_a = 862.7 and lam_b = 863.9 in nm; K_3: 13.5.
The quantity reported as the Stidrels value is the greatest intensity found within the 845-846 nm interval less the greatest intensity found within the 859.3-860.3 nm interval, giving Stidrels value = 1.1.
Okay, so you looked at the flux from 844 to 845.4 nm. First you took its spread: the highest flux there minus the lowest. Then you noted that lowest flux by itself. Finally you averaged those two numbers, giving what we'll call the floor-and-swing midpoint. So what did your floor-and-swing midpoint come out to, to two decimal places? 7.00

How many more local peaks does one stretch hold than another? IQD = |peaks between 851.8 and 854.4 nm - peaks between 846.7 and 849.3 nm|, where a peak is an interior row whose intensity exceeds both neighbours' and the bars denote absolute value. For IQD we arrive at 1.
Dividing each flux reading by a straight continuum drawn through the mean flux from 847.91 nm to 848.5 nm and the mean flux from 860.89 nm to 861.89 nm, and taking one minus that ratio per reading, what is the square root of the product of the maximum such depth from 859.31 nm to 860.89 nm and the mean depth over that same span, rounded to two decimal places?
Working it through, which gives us 0.11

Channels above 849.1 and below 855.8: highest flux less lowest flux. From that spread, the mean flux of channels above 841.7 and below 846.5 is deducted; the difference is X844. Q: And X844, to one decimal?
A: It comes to -6.0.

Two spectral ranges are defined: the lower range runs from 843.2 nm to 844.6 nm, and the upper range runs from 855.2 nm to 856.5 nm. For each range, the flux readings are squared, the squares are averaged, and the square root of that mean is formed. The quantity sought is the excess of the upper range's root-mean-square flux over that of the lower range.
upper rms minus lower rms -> 1.3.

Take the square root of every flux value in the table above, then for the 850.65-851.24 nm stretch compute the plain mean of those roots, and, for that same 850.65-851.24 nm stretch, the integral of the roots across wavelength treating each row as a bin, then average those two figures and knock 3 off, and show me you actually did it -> -0.13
